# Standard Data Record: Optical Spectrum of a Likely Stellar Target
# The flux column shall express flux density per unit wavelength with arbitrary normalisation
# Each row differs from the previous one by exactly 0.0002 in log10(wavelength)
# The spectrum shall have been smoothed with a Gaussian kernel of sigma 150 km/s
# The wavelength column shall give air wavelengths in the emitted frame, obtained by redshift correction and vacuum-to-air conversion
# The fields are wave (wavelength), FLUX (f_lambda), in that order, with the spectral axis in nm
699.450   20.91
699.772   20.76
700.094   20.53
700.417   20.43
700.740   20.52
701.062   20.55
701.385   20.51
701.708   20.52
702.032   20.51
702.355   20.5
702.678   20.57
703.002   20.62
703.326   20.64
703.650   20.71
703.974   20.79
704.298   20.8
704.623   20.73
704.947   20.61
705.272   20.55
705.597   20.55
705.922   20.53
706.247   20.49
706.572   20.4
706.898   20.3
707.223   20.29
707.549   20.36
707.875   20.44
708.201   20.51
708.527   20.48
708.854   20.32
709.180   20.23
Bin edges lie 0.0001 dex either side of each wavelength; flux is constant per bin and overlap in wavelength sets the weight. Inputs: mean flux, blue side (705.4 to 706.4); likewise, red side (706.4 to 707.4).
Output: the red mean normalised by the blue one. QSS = 0.991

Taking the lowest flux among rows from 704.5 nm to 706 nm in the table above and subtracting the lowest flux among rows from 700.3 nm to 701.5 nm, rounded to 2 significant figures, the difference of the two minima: 0.10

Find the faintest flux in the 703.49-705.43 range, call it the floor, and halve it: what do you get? 10.3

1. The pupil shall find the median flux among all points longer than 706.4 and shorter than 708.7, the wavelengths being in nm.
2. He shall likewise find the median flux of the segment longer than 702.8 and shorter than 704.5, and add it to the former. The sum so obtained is 41.1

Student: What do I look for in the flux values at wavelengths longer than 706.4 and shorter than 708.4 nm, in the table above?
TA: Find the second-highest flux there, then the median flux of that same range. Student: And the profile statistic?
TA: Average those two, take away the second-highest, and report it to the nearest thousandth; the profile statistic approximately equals -0.030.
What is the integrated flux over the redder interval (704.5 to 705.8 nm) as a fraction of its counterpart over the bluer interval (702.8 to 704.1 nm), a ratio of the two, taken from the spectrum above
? 1.00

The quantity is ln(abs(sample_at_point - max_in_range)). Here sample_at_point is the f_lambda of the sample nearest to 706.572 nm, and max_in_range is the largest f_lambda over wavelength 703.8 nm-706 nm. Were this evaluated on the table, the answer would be -0.92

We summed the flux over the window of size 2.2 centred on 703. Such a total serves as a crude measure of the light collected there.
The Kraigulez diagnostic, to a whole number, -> 144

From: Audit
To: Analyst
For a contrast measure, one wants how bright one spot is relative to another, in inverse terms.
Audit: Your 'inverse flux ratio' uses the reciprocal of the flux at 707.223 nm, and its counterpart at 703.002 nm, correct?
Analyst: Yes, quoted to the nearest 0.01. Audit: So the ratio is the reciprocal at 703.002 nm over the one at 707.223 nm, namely 0.98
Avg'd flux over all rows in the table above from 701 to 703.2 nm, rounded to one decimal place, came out 20.5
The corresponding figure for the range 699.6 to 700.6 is 20.6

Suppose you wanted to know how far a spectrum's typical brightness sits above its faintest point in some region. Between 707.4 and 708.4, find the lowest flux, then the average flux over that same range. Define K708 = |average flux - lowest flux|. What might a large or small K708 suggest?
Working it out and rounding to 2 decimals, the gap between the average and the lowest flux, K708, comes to 0.08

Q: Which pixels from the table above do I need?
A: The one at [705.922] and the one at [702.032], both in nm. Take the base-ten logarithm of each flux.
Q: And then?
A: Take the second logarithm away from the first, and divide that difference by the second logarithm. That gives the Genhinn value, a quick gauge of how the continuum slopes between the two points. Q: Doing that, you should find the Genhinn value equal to 0.000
